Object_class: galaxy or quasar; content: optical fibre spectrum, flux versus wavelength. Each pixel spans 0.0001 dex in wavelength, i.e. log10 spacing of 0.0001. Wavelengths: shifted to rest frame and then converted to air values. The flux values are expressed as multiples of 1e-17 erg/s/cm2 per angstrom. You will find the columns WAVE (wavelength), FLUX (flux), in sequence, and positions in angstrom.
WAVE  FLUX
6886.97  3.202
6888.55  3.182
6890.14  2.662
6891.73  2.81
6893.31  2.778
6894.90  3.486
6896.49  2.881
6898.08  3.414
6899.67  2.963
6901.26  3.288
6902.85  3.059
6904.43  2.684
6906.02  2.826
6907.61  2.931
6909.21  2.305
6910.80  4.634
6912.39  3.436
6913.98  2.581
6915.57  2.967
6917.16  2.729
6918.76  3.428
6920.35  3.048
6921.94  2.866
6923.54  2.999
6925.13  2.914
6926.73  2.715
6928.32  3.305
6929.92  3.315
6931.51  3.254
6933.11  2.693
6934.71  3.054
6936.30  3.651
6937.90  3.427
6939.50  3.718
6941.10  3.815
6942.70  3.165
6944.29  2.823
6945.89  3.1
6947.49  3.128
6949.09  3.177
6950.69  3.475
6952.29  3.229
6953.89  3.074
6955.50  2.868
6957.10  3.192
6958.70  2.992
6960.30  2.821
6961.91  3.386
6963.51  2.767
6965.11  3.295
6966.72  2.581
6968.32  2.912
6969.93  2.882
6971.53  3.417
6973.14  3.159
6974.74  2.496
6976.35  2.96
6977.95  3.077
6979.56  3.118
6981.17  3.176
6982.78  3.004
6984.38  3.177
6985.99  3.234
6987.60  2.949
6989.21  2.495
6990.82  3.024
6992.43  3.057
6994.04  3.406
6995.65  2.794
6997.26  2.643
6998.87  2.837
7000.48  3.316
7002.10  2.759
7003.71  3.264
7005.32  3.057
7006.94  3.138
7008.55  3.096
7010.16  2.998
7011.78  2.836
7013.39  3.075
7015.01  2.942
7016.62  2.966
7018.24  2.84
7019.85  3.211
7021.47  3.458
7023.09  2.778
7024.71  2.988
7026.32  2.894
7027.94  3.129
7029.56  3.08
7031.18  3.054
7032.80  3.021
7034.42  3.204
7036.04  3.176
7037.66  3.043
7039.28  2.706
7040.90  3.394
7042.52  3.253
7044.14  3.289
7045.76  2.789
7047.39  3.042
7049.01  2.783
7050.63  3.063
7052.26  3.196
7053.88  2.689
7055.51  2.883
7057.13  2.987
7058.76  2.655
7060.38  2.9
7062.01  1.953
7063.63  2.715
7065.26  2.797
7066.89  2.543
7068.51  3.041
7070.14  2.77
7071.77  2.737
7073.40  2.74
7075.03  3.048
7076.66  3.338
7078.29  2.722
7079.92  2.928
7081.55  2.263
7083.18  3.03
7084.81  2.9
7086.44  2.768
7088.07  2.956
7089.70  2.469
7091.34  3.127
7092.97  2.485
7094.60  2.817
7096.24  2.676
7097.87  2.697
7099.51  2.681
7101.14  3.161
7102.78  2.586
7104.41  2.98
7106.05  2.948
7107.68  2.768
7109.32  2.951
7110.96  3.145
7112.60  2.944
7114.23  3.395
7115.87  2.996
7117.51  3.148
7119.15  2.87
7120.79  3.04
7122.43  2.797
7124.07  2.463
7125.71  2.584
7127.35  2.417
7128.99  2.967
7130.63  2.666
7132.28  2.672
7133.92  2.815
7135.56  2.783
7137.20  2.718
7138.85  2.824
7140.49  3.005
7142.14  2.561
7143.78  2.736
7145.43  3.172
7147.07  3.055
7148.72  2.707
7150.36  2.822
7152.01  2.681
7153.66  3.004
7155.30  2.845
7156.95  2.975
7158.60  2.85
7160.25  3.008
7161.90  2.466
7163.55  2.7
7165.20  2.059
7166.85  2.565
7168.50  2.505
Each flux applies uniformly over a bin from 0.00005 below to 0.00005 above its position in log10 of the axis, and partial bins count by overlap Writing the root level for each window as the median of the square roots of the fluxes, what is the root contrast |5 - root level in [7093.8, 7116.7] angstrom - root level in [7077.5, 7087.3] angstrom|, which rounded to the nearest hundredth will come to 1.60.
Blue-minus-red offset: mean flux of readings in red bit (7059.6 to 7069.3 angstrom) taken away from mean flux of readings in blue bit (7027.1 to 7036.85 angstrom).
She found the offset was 0.45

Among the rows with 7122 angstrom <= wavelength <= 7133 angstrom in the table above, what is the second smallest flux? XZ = 2.463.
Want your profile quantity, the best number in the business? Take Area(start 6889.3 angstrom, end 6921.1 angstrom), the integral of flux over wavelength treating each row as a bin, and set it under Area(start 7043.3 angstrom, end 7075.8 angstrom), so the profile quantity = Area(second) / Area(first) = 0.95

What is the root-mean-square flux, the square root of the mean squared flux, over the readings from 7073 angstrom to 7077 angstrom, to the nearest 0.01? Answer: 3.05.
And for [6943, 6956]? 3.12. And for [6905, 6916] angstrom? 3.18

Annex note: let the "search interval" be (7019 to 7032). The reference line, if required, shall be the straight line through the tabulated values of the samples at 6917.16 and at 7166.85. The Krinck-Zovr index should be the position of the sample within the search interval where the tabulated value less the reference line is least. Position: 7023.09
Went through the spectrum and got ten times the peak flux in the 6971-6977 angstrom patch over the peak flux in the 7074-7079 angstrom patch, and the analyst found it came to 10.2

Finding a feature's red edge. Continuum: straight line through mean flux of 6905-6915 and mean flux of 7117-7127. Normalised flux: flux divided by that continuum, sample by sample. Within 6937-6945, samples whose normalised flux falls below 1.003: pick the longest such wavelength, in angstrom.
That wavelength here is 6944.29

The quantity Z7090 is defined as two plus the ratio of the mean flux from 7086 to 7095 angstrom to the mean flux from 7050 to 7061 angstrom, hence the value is 2.95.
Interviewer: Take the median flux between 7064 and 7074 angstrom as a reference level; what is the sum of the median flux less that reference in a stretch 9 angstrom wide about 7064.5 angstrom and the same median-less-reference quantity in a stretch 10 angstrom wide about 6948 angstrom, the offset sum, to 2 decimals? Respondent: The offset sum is 0.40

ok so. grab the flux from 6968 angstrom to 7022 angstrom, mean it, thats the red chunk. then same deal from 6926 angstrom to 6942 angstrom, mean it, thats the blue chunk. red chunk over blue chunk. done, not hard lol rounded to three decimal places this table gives 0.917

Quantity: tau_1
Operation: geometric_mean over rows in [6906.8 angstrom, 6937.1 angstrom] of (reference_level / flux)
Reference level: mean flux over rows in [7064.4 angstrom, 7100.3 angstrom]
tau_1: 0.91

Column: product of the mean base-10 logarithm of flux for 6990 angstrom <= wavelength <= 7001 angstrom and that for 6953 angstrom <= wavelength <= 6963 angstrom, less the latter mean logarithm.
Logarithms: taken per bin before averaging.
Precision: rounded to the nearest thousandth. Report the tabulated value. -0.253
